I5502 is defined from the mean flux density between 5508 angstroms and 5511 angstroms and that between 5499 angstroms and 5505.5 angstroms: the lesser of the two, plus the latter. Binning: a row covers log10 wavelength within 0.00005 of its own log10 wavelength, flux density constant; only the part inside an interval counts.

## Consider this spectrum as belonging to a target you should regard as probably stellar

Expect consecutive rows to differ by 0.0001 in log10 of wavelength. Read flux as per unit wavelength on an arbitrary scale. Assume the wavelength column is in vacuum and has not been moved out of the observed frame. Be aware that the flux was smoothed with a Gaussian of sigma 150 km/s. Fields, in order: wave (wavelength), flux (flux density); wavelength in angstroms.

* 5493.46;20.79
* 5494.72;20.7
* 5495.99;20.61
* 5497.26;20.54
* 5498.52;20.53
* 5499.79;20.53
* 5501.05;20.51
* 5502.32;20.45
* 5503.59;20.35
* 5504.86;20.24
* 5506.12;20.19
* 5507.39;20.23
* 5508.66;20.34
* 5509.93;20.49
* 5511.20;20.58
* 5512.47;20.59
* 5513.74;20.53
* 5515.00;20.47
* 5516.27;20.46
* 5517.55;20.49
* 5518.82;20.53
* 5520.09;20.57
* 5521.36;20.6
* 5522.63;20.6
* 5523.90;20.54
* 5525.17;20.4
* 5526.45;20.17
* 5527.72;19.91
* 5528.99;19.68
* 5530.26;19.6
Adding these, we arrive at 40.83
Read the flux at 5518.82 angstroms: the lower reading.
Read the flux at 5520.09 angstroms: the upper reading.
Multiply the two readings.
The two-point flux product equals 422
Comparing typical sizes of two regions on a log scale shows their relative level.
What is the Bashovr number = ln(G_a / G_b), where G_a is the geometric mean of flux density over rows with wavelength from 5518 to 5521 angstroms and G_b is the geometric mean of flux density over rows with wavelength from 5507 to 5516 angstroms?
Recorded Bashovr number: 0.004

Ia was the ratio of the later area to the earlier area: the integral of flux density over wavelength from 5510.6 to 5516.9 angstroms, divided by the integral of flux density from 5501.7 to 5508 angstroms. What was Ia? 1.01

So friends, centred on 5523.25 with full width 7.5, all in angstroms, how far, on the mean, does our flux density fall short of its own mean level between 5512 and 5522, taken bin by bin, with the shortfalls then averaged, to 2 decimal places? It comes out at 0.05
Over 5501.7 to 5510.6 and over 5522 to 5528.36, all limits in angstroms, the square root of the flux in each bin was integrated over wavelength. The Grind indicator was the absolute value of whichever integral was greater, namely 40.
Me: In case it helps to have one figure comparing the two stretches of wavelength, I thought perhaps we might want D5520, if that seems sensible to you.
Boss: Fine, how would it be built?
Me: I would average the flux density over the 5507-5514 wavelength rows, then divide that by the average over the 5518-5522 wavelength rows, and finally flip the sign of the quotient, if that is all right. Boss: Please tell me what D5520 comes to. -0.99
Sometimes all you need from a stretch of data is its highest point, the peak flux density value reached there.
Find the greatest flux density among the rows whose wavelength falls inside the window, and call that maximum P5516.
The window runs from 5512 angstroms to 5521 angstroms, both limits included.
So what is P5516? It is 20.59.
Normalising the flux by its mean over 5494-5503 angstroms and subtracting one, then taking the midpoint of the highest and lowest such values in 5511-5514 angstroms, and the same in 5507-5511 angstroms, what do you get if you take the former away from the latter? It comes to -0.010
